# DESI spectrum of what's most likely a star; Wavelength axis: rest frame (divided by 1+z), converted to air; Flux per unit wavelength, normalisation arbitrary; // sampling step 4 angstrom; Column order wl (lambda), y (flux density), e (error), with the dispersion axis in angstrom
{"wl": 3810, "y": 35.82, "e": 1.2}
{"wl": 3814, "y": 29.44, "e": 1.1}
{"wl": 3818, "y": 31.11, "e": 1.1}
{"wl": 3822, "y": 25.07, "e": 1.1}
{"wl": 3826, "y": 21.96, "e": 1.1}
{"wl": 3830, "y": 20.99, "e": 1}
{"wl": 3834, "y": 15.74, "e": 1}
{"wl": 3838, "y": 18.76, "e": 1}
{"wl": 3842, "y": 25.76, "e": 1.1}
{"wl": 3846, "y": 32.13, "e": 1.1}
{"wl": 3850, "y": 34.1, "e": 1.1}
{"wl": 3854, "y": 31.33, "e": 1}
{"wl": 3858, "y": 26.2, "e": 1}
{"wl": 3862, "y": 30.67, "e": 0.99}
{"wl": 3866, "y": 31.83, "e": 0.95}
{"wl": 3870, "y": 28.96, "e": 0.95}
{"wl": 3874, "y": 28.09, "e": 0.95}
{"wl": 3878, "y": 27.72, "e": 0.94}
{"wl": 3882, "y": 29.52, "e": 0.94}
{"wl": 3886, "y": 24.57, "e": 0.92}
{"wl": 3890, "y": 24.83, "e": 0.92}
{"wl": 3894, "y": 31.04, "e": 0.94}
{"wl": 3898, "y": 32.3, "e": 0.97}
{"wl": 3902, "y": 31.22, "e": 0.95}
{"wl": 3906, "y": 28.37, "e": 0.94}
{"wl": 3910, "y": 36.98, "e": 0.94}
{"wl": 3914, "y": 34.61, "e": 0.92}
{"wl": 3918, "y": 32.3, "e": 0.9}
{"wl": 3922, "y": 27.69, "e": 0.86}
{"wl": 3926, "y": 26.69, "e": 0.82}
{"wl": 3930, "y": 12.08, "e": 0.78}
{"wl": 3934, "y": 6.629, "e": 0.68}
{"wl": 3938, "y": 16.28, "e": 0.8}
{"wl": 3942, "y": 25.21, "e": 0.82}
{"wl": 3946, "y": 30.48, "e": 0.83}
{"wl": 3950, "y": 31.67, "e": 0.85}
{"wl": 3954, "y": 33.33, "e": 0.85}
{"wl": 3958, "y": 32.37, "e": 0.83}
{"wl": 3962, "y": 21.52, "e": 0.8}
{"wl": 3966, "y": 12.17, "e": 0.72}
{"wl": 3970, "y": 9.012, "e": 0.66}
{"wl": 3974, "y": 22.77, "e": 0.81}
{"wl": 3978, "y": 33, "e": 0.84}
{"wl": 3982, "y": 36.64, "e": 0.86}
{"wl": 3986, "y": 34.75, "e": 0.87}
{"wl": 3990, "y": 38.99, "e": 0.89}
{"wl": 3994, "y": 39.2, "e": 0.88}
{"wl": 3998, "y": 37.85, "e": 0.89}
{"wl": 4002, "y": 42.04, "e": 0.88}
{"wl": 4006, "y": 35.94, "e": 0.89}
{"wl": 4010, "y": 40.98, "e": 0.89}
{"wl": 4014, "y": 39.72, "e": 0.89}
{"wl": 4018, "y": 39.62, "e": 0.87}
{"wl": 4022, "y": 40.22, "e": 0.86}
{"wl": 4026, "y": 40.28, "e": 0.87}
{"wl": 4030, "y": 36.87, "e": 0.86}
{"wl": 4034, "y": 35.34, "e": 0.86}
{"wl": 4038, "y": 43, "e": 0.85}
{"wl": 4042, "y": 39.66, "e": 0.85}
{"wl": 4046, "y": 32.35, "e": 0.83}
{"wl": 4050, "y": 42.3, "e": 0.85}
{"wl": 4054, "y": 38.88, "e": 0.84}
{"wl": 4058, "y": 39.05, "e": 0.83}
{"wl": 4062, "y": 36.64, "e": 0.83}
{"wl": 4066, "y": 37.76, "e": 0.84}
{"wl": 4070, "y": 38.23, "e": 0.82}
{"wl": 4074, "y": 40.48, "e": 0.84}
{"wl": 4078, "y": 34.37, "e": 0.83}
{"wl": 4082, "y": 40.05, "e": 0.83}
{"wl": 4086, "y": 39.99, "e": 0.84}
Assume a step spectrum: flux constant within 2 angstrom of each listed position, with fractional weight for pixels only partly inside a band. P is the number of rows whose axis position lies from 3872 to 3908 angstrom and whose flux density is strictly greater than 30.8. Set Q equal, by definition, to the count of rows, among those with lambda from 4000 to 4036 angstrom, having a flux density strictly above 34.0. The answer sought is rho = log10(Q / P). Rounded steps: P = 3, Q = 9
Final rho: 0.5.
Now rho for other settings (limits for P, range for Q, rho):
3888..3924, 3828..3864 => -0.8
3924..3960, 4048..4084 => 0.5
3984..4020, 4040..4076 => -0.1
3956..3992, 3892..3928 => -0.4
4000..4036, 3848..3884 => -1.0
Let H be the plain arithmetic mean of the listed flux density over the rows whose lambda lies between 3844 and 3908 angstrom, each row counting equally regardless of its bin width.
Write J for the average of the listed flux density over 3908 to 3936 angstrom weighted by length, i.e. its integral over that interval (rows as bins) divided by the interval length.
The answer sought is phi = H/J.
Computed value 1.2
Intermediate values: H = 30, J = 25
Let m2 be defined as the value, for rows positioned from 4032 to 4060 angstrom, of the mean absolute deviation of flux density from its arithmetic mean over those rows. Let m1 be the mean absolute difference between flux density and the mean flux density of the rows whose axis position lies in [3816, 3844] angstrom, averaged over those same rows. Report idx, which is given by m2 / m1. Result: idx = 0.71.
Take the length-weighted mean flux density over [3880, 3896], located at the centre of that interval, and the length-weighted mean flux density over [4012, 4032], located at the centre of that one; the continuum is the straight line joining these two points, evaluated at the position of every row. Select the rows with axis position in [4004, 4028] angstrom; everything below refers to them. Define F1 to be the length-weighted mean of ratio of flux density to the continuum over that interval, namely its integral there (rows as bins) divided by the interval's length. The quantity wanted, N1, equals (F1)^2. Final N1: 1.03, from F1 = 1.02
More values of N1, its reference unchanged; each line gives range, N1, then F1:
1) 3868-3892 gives 1.04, 1.02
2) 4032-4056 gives 0.87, 0.93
